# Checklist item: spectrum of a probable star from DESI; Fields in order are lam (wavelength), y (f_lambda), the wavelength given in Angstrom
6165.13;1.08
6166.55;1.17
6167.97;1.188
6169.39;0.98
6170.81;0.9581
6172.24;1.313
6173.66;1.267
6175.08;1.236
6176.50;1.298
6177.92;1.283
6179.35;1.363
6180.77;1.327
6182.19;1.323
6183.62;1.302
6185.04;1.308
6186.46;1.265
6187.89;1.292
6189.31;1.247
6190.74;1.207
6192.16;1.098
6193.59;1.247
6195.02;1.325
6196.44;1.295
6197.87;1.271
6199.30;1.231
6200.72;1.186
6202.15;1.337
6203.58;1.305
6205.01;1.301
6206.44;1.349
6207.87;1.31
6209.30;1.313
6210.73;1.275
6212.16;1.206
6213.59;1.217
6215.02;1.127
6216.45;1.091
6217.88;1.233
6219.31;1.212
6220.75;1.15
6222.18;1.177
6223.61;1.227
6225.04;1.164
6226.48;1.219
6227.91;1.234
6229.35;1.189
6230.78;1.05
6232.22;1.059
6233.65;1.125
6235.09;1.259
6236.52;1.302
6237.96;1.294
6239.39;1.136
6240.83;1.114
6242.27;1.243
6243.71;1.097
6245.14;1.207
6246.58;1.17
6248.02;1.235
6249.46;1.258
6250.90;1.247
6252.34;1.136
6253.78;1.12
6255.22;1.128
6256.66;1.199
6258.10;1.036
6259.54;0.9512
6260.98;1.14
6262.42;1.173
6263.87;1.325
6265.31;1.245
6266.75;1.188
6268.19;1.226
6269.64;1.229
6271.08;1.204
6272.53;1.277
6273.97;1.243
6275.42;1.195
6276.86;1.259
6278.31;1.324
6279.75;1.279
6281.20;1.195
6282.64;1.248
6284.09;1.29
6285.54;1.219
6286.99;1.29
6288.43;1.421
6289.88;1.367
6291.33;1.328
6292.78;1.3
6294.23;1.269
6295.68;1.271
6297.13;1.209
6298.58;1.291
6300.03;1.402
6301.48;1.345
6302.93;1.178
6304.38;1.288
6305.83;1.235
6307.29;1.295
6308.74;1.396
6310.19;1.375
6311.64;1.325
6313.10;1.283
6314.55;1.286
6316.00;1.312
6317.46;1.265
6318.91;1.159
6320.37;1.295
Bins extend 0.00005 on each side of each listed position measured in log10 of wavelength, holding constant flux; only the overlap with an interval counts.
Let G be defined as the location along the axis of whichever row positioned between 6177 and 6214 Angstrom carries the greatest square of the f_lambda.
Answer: 6179.35 Angstrom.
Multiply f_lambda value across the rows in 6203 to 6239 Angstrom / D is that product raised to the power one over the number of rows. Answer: 1.21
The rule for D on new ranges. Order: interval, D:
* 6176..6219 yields 1.26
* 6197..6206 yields 1.27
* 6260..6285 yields 1.24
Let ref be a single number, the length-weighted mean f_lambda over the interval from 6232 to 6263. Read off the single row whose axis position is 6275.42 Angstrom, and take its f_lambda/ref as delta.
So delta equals 1.02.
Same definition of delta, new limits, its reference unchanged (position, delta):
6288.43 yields 1.22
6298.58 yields 1.11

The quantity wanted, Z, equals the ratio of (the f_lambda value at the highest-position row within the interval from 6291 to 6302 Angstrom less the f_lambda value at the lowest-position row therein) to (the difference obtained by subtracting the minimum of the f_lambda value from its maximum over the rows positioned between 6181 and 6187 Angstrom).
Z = 0.3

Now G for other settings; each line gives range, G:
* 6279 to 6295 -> 6288.43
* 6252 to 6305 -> 6288.43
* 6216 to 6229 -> 6227.91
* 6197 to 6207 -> 6206.44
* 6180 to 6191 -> 6180.77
